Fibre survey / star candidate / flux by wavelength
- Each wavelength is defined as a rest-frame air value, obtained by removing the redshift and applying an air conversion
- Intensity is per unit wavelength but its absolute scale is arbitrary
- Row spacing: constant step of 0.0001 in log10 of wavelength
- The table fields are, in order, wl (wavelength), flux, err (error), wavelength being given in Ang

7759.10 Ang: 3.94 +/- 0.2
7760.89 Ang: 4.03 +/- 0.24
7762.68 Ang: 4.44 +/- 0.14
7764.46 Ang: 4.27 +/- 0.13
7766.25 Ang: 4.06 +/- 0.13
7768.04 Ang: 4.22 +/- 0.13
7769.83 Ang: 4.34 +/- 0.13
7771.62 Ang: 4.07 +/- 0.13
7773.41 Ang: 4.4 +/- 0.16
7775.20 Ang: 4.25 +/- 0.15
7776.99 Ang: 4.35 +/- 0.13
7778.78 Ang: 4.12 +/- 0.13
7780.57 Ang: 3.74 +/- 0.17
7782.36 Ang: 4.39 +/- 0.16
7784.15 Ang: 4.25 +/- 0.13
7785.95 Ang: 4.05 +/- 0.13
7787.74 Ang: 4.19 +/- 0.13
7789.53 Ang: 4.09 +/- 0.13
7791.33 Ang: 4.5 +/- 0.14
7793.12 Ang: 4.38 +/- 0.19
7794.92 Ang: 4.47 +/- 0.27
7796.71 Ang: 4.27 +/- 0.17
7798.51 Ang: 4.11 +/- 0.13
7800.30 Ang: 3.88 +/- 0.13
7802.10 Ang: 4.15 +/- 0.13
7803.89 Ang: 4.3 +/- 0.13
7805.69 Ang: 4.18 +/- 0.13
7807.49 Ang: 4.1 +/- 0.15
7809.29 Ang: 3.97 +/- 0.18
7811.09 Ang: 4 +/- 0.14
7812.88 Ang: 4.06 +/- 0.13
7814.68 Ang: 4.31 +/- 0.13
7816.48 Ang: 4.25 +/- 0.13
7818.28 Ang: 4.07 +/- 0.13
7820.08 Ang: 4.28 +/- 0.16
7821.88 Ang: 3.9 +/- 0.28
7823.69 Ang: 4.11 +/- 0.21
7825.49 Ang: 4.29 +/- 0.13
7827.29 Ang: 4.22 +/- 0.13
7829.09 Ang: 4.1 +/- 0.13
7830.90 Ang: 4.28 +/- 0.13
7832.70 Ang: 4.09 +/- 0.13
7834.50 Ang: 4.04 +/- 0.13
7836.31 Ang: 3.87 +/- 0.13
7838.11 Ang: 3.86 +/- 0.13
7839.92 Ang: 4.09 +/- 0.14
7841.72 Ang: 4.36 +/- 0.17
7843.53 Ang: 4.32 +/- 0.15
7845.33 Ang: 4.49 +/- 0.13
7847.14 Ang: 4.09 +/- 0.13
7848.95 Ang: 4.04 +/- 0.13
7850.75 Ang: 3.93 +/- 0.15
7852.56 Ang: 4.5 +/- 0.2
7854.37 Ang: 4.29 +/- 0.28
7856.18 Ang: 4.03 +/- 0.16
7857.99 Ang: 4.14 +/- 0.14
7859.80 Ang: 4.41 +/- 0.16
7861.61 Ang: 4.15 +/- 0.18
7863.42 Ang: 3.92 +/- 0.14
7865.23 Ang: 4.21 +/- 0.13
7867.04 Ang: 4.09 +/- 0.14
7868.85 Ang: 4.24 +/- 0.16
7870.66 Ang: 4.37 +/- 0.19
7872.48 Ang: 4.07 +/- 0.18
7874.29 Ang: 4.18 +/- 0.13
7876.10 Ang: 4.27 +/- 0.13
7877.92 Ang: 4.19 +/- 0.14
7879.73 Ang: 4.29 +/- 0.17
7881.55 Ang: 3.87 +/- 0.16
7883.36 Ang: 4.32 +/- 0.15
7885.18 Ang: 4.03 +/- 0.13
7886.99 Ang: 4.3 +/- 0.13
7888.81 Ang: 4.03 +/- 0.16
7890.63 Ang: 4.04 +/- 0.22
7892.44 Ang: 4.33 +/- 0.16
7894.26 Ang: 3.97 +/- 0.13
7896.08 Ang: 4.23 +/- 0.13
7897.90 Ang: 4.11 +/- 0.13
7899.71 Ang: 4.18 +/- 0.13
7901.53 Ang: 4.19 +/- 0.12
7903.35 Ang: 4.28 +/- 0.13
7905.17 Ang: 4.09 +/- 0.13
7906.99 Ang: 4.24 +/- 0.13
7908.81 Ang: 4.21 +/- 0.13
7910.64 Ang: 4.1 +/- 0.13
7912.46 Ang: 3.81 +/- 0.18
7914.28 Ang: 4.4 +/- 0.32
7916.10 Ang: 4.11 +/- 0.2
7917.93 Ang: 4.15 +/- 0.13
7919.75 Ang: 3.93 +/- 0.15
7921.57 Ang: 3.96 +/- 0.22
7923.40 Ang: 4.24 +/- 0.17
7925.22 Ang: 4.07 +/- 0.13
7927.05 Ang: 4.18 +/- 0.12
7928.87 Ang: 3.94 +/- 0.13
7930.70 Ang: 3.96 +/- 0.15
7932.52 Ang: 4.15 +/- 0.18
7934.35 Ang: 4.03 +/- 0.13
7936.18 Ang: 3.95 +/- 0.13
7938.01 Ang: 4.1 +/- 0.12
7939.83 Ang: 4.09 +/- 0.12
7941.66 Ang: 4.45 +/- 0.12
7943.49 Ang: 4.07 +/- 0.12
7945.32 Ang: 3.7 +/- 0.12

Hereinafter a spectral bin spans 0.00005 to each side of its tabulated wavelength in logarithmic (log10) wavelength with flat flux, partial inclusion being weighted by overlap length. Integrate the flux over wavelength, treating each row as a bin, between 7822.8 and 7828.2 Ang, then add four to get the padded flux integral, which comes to 26.74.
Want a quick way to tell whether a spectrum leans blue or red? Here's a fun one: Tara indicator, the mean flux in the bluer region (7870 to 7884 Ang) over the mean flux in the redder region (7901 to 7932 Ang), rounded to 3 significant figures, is 1.02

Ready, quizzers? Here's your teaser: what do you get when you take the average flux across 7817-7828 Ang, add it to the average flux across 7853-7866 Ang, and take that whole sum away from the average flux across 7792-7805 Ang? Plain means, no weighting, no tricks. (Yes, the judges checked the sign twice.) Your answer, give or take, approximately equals -4.09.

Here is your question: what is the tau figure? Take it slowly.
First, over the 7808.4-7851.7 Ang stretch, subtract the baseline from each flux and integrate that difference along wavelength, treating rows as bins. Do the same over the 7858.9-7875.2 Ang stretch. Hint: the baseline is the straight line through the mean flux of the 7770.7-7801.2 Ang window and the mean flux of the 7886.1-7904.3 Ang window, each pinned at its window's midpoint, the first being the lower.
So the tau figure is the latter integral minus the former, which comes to 2.9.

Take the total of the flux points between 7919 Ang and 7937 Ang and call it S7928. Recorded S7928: 40.4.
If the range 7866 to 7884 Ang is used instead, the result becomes 41.9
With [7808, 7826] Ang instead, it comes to 41.2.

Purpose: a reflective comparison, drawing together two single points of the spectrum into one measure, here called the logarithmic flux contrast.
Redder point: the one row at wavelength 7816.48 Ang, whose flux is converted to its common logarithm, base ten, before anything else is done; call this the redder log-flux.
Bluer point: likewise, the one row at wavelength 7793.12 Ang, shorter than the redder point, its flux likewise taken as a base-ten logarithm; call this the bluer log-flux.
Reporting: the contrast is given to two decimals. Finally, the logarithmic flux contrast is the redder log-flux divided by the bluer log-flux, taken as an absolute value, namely 0.98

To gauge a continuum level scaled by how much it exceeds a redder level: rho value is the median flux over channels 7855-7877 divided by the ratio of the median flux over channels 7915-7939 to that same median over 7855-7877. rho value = 4.26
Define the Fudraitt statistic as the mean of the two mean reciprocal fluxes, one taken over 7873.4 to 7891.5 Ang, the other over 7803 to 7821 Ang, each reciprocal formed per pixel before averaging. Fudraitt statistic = 0.2411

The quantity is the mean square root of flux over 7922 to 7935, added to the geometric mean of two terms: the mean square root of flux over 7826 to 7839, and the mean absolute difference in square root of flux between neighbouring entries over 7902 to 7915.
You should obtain 2.36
